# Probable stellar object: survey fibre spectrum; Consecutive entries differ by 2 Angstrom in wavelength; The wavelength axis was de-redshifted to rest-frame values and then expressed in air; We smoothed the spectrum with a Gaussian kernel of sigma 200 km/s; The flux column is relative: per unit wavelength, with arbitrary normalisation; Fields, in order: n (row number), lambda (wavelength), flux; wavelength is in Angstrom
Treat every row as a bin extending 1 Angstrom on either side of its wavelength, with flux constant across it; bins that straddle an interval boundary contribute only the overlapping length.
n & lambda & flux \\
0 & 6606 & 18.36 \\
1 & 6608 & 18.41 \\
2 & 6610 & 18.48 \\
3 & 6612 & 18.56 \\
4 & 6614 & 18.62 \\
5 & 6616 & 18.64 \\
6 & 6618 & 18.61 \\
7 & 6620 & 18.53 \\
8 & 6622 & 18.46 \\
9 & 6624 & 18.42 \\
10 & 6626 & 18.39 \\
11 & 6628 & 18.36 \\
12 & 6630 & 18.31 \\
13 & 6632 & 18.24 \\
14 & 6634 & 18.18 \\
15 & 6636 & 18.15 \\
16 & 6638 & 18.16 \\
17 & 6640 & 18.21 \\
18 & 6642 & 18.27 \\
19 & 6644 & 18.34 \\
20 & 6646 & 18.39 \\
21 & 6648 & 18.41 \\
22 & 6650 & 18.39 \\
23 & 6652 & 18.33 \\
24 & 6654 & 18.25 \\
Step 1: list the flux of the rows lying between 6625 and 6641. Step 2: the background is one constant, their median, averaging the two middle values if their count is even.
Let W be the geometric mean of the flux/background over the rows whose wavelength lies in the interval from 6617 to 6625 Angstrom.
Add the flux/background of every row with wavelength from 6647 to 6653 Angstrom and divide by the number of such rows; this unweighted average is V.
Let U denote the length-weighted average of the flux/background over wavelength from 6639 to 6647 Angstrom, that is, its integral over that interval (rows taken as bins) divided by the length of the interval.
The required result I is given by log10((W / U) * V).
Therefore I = 0.0084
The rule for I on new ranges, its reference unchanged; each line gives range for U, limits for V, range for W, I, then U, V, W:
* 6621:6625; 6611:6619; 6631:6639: 0.0029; 1.01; 1.02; 0.998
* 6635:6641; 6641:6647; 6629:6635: 0.0042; 1.00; 1.01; 1.001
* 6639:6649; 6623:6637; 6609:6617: 0.0075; 1.01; 1.00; 1.019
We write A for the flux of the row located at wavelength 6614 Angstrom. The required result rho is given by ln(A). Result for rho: 2.92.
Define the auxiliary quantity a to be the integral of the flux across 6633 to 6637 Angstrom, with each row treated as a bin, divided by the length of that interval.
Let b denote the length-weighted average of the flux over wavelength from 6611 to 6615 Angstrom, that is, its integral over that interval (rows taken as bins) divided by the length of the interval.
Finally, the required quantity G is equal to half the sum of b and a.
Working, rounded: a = 18.2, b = 18.6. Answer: 18.4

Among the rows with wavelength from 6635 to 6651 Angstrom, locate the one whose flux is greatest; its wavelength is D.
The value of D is 6648 Angstrom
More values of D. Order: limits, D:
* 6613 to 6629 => 6616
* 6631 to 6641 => 6632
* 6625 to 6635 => 6626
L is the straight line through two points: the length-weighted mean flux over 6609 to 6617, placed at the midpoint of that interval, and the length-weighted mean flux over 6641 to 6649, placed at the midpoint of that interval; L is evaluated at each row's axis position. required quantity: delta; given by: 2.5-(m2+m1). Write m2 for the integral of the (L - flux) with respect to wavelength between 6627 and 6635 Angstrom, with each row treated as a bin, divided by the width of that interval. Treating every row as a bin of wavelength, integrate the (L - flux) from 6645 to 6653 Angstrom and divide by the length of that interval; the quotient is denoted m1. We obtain 2.38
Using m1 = -0.06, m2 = 0.18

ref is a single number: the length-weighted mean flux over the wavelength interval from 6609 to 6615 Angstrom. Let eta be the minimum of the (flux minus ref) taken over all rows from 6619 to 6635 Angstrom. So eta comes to -0.37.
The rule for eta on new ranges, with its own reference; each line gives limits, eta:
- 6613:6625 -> -0.13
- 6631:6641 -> -0.40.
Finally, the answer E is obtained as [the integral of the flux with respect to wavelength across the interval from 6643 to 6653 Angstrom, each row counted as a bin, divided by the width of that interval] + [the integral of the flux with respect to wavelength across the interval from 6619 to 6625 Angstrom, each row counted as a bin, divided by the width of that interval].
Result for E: 36.84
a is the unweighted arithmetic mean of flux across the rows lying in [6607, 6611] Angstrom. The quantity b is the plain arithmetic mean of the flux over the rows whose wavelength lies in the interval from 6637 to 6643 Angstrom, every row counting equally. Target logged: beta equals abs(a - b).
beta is 0.23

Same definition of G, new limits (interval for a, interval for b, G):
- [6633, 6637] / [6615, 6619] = 18.4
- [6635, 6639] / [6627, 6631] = 18.2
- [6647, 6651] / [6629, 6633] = 18.3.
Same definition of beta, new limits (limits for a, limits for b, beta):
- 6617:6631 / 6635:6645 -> 0.21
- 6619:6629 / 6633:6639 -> 0.27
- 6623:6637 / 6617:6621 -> 0.28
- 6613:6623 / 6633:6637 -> 0.41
